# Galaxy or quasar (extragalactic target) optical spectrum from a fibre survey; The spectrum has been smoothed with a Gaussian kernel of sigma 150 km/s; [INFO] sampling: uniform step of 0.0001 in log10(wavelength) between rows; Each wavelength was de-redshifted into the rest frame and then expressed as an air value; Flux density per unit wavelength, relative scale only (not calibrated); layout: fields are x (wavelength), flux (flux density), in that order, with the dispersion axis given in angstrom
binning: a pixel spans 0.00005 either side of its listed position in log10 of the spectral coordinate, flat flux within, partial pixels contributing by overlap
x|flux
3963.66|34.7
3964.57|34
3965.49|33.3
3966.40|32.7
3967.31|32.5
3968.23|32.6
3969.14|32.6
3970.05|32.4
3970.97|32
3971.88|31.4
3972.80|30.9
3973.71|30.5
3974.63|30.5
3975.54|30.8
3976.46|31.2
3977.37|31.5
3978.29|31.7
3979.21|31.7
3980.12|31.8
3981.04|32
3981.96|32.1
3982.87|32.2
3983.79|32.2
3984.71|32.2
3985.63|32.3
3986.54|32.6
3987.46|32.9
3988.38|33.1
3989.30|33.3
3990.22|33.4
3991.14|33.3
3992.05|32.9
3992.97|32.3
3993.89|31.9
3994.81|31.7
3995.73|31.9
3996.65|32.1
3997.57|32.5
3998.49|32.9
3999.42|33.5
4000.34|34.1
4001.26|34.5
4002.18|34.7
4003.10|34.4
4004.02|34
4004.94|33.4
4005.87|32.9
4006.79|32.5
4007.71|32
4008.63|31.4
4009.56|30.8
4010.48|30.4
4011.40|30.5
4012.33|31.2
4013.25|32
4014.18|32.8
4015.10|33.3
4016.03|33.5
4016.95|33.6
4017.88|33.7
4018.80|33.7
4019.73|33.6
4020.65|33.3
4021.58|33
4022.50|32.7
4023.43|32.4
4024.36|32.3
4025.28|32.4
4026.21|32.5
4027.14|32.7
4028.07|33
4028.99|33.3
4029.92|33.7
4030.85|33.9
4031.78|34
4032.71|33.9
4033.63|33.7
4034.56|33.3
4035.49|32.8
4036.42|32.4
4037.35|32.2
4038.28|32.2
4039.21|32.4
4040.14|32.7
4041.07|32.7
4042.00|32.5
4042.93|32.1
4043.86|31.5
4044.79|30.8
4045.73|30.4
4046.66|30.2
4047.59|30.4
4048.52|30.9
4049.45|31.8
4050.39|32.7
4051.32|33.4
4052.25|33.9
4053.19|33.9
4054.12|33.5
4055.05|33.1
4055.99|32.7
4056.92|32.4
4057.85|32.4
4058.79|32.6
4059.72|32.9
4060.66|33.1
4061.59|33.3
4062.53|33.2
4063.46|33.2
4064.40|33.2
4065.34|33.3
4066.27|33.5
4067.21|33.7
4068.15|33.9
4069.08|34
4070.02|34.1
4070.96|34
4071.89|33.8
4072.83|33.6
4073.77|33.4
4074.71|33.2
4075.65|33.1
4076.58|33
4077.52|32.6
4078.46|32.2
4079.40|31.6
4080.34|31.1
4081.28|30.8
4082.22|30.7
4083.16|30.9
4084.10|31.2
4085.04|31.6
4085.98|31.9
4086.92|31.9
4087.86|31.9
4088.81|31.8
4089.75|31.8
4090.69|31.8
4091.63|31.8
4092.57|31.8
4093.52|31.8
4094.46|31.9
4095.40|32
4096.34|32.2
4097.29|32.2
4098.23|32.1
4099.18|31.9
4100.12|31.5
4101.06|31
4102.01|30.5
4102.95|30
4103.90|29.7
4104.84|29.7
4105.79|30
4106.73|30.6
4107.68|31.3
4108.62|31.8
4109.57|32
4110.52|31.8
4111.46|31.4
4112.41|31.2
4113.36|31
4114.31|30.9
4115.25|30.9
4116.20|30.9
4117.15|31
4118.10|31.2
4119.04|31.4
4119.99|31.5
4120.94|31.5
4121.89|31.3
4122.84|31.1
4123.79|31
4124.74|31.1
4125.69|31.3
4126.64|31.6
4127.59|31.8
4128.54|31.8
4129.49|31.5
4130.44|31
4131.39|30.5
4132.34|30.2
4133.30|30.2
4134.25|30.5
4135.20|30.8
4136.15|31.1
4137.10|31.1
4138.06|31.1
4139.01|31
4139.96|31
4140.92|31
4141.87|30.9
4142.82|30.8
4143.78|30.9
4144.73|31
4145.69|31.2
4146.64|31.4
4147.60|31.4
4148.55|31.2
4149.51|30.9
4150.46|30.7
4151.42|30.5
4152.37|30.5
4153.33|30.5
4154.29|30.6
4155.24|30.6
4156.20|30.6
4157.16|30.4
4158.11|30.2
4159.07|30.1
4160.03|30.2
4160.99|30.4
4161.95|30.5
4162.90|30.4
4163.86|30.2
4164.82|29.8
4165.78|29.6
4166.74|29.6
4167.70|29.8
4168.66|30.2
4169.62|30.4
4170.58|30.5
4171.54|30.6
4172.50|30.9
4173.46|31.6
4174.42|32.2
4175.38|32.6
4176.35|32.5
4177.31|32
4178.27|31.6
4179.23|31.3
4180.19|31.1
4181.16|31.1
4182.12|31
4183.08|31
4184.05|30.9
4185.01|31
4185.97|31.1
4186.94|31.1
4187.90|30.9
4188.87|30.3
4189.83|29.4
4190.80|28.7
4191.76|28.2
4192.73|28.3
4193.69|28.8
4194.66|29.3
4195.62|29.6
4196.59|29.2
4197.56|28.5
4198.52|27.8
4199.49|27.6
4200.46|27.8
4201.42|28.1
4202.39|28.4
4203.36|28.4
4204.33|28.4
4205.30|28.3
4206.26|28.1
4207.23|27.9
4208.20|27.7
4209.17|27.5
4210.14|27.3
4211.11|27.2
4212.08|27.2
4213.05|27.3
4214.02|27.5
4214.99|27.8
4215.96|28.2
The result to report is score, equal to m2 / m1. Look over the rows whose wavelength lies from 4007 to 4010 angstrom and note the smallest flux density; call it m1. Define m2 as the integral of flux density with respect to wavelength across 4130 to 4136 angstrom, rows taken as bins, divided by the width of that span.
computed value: 0.99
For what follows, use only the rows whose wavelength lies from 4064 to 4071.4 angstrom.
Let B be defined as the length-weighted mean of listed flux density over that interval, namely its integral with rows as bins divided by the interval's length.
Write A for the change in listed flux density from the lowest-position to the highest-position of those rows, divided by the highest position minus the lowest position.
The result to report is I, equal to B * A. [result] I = 4.1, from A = 0.12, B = 33.7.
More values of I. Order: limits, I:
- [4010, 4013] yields 13.3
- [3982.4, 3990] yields 5.6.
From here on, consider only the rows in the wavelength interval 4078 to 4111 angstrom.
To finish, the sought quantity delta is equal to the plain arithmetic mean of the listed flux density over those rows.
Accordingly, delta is 31.4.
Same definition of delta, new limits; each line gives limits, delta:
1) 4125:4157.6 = 30.9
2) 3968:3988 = 31.8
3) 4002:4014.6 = 32.4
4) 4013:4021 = 33.3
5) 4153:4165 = 30.3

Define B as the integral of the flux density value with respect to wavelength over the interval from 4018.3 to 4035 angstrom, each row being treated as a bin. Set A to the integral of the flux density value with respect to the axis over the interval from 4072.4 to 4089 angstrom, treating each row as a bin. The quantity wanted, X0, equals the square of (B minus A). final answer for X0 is 532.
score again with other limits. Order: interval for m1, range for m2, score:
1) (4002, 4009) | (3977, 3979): 1.00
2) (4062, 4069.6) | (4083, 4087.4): 0.95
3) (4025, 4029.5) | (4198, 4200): 0.86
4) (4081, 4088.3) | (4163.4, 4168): 0.97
